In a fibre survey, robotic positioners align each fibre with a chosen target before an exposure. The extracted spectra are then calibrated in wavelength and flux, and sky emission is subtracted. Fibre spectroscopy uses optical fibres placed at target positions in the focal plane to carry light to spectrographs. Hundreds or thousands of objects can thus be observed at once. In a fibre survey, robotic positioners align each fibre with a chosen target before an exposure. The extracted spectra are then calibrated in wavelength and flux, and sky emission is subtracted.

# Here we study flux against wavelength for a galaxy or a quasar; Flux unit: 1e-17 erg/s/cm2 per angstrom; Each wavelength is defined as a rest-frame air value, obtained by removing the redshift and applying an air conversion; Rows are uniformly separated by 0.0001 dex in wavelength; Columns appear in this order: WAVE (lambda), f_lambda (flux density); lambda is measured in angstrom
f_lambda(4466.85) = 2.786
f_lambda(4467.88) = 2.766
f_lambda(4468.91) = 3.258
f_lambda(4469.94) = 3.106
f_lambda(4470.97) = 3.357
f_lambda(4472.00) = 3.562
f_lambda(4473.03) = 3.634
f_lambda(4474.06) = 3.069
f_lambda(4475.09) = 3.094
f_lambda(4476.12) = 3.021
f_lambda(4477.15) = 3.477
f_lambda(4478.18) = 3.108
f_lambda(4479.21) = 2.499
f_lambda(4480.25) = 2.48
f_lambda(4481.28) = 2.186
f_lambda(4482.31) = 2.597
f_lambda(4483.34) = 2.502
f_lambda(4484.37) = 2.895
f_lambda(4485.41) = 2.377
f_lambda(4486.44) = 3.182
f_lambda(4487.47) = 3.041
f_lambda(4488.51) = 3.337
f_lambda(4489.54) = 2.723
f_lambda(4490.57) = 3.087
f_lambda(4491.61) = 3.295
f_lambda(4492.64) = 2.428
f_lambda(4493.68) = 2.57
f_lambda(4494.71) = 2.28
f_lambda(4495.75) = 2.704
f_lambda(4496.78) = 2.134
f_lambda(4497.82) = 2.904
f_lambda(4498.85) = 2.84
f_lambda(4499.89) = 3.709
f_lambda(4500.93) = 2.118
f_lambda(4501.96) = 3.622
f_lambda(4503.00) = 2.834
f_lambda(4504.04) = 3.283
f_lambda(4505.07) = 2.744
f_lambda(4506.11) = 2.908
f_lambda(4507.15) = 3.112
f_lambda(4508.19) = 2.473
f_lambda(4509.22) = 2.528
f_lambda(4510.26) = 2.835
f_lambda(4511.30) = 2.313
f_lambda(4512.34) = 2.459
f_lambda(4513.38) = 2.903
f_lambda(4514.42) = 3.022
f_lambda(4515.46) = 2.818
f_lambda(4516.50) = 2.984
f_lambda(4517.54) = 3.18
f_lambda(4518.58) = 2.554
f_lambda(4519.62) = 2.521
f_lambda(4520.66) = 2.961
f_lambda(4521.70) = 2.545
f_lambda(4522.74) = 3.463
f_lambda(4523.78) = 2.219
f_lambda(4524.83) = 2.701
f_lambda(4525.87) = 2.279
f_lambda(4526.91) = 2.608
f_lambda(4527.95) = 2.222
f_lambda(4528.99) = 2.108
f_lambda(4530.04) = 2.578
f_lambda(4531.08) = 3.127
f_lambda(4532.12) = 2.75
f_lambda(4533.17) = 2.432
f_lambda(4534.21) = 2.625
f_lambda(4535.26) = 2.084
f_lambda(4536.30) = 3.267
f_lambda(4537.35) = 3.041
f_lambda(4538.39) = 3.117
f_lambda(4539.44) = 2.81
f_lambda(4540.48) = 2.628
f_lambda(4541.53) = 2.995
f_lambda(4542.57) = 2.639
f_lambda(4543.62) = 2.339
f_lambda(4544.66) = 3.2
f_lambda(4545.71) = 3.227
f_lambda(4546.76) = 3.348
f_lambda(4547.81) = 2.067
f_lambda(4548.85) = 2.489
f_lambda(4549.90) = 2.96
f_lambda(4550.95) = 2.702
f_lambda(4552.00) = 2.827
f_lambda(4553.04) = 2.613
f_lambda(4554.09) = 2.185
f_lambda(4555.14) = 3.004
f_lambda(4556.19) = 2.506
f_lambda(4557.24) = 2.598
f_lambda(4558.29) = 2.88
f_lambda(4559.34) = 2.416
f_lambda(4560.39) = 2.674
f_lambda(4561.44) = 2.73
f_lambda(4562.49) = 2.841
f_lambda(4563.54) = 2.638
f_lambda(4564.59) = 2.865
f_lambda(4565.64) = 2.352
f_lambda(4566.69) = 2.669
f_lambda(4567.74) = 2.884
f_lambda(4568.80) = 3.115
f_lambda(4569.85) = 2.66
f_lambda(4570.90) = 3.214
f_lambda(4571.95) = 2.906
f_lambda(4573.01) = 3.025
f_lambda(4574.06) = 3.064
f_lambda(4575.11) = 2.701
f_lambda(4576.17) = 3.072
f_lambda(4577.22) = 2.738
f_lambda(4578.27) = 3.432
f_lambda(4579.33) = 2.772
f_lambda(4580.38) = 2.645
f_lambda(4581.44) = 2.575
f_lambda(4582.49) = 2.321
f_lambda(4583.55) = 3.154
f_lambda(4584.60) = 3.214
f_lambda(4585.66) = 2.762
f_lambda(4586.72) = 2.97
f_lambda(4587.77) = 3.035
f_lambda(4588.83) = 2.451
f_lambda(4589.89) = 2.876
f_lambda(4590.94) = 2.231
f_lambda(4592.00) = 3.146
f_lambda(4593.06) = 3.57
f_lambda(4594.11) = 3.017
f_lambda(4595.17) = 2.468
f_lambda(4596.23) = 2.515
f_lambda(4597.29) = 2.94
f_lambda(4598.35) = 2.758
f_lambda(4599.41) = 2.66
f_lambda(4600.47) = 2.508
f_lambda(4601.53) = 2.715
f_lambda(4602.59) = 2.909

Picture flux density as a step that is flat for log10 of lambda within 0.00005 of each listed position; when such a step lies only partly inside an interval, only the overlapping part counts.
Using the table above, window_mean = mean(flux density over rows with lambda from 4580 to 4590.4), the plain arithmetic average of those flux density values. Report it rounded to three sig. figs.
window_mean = 2.80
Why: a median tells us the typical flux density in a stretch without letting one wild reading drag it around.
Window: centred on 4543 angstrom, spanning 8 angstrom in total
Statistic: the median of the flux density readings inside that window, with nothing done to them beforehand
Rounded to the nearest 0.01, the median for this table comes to 2.90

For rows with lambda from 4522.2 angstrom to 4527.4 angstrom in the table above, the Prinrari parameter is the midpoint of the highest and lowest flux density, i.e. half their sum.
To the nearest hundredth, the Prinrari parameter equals 2.84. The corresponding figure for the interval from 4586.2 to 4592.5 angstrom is 2.69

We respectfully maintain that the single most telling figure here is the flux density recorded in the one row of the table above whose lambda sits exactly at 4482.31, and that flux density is 2.597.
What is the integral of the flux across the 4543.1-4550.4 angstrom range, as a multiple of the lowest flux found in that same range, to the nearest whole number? 10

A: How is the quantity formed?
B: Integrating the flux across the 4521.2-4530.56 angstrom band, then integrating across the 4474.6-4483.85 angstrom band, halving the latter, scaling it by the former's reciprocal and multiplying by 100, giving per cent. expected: 54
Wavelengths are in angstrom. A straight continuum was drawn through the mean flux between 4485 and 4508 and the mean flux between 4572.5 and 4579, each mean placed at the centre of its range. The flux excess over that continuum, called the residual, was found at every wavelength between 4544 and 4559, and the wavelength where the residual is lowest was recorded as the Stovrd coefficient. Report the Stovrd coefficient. 4547.81 angstrom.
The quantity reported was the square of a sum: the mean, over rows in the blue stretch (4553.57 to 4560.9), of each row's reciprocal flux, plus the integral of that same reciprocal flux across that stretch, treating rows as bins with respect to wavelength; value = 10.4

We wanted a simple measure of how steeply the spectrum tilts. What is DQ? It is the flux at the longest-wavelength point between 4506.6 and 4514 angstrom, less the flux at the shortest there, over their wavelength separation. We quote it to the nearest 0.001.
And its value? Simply -0.034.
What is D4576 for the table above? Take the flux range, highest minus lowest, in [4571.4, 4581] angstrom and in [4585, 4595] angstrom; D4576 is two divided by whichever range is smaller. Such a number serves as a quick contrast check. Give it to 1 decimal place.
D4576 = 2.5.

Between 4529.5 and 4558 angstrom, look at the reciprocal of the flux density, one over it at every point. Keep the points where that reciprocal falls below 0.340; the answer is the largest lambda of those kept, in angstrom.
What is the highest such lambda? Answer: 4555.14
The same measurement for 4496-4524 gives 4522.74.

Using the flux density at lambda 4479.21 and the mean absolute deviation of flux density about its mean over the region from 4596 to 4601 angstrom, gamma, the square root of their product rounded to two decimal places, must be 0.59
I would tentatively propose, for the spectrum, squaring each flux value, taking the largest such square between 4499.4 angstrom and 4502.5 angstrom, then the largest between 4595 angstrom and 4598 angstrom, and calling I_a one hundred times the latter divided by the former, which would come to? 63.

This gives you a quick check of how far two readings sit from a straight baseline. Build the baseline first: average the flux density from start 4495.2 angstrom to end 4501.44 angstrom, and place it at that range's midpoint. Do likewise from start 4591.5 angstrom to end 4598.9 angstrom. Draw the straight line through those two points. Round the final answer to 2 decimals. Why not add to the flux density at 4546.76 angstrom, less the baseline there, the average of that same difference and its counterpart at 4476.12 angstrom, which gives 0.95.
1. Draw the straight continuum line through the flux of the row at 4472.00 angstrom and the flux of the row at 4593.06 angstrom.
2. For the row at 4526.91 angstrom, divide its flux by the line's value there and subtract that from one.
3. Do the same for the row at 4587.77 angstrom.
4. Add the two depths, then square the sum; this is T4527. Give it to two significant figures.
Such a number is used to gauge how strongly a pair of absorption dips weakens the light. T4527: 0.18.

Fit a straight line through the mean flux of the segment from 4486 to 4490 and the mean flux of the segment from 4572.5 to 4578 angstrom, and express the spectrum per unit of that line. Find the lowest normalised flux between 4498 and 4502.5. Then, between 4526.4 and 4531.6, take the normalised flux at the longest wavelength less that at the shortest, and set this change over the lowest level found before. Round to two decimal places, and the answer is 0.25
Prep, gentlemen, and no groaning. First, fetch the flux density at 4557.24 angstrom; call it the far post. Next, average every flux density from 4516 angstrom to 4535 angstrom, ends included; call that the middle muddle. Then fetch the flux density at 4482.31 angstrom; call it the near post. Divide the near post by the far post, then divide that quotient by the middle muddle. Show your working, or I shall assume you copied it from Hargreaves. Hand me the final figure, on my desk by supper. 0.38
